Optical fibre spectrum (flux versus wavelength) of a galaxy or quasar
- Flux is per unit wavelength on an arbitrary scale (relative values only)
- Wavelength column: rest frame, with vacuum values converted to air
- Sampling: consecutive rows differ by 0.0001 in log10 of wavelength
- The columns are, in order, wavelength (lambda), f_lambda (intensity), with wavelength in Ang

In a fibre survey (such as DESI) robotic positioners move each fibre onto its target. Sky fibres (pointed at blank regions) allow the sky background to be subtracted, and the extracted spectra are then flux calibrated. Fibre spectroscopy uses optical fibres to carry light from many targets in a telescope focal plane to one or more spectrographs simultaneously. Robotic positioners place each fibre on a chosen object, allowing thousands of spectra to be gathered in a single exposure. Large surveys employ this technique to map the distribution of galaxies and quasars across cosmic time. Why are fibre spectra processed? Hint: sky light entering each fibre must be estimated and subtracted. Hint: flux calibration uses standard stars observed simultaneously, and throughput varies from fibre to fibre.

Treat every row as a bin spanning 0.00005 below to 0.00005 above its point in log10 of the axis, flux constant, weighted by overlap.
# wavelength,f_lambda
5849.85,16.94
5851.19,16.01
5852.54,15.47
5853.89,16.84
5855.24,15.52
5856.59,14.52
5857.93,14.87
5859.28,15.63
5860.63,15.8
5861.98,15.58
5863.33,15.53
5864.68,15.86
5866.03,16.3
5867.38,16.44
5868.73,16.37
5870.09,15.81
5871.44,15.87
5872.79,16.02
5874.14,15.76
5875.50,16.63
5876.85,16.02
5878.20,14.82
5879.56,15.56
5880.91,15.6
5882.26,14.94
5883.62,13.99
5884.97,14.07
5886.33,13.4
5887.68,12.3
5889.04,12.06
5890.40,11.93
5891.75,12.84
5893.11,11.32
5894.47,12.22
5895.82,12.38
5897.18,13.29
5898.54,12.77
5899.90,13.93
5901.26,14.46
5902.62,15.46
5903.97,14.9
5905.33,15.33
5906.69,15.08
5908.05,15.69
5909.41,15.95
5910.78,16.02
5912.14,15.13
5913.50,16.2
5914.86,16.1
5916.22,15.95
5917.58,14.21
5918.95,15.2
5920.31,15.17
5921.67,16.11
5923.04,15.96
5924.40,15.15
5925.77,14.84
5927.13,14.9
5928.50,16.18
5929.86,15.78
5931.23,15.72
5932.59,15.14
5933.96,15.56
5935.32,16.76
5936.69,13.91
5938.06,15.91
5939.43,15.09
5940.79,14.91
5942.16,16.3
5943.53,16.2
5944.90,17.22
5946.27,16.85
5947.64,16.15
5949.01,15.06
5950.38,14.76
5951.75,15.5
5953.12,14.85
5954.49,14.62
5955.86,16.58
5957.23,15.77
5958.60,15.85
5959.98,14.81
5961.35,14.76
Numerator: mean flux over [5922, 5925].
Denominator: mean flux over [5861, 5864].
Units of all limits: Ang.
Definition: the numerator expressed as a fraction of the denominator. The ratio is 1.00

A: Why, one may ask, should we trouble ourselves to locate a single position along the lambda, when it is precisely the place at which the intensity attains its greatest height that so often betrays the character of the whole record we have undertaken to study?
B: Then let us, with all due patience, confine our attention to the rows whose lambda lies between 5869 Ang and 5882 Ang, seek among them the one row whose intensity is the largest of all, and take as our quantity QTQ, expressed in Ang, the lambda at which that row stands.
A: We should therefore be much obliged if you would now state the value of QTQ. 5875.50 Ang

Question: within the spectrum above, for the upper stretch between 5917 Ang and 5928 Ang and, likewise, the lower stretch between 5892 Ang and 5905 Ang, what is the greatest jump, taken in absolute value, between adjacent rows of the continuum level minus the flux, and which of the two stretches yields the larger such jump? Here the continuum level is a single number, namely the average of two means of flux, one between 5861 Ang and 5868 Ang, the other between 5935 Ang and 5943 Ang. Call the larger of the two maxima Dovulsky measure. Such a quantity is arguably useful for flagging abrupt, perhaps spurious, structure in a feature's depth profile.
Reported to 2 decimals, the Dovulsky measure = 1.16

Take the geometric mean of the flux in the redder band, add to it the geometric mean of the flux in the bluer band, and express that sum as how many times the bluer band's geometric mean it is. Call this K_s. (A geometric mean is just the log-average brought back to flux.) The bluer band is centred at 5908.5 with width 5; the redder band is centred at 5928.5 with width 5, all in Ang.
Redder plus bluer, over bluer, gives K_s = 2.00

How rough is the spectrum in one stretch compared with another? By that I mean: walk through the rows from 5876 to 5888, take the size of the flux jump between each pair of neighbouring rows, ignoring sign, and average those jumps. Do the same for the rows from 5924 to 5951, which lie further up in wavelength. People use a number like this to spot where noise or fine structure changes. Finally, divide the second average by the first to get 1.17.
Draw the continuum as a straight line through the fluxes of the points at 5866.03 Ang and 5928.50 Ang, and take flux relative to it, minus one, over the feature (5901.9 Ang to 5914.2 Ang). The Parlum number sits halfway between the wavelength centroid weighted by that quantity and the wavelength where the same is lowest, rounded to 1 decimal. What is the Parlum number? 5905.3 Ang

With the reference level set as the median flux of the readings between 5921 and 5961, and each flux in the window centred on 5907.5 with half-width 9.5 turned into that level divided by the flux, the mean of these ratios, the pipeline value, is 1.04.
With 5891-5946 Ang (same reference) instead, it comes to 1.05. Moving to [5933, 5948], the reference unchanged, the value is 0.99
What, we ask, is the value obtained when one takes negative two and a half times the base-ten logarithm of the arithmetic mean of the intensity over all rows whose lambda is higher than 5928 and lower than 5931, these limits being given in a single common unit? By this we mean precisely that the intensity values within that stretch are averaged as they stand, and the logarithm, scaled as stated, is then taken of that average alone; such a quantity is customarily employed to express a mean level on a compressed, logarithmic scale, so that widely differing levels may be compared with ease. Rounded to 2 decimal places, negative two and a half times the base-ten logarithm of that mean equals -3.01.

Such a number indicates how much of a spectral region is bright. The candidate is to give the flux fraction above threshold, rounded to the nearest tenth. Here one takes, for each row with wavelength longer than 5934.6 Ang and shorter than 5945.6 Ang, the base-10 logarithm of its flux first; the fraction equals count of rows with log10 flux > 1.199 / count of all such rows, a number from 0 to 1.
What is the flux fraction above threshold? 0.6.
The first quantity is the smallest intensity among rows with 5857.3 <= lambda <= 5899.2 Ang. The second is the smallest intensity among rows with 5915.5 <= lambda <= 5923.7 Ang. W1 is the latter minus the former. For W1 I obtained 2.9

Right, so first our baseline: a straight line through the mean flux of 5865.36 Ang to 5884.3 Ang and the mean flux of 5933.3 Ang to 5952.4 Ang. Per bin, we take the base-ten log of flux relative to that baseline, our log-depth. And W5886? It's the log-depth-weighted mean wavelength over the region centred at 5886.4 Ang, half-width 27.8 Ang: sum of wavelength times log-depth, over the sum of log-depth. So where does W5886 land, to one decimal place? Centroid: 5893.8 Ang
